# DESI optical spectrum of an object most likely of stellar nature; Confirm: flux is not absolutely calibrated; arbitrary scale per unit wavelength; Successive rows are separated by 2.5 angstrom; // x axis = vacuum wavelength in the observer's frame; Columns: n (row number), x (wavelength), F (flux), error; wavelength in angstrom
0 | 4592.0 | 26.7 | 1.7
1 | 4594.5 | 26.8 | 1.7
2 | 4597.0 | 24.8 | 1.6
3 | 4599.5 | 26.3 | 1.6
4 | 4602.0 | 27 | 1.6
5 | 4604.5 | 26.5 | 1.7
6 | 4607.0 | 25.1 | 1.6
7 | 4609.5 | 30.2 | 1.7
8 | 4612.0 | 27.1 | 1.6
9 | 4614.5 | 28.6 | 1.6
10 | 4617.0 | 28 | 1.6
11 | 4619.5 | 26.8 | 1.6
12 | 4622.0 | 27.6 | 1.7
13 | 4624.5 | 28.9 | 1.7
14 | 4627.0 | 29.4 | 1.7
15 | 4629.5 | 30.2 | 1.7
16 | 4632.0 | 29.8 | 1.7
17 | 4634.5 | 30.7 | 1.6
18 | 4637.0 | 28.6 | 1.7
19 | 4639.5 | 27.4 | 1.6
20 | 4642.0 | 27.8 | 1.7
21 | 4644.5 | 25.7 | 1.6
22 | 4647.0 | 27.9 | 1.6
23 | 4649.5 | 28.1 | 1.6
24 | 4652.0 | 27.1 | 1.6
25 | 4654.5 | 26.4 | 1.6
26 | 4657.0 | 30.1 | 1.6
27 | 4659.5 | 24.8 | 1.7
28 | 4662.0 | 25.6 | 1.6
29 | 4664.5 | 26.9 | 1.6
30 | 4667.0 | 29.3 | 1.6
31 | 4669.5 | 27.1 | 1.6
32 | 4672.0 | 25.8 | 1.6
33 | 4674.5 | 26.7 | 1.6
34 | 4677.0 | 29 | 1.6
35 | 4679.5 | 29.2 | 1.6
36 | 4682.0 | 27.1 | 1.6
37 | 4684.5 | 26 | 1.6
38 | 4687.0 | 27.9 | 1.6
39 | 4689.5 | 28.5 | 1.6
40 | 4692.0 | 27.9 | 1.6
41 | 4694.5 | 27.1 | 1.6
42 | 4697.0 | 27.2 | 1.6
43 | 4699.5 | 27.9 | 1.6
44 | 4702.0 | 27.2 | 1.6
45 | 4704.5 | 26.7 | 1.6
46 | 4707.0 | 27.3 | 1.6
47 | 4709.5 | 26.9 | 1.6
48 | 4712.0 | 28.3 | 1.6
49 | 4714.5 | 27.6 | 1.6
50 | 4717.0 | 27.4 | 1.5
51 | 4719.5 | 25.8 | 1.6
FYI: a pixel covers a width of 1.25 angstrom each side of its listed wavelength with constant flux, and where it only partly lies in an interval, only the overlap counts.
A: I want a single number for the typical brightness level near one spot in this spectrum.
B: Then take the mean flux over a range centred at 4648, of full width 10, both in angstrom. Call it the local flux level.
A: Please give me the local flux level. 27.2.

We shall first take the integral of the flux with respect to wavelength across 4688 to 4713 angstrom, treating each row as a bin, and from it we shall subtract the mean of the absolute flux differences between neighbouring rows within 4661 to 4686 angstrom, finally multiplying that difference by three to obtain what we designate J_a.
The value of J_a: 2058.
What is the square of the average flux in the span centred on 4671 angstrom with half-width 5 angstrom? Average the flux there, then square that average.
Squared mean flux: 741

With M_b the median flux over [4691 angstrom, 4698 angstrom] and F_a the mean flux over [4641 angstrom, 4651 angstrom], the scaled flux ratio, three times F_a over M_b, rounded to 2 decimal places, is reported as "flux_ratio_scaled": 3.02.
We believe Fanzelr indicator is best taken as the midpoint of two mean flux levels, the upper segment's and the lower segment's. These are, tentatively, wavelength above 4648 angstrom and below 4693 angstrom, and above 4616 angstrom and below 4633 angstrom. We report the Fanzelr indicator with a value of 28.0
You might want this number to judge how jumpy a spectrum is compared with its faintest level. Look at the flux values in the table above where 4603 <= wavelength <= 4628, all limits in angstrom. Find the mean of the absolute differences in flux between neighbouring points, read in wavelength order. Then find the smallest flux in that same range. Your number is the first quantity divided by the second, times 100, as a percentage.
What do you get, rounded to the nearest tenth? 6.9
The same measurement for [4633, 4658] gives 5.9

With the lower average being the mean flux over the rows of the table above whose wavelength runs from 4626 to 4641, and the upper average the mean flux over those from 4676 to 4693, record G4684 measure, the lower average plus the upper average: 57.3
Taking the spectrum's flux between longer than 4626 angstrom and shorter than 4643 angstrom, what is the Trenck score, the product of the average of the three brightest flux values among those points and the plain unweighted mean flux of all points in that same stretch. 881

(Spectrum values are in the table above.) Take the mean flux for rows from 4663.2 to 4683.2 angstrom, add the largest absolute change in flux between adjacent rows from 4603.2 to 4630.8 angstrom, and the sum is 32.7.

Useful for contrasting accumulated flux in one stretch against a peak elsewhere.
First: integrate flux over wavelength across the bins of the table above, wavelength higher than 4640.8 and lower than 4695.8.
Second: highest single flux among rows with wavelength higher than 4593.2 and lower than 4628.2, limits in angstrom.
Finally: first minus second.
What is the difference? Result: 1475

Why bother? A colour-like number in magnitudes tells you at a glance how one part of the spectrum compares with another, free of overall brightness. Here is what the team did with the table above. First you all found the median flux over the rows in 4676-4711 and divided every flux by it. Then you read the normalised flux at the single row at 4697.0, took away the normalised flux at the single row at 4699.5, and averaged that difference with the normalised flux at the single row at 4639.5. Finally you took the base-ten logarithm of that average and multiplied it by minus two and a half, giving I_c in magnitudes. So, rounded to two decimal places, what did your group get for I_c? 0.77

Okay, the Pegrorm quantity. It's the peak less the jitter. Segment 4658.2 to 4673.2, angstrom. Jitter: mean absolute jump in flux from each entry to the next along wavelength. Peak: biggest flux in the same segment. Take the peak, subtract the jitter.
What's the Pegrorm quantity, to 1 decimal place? 27.7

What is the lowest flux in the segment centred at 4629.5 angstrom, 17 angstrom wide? 27.6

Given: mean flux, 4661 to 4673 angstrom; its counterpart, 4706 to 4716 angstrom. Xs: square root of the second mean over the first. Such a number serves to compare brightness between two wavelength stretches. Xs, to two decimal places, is 1.01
